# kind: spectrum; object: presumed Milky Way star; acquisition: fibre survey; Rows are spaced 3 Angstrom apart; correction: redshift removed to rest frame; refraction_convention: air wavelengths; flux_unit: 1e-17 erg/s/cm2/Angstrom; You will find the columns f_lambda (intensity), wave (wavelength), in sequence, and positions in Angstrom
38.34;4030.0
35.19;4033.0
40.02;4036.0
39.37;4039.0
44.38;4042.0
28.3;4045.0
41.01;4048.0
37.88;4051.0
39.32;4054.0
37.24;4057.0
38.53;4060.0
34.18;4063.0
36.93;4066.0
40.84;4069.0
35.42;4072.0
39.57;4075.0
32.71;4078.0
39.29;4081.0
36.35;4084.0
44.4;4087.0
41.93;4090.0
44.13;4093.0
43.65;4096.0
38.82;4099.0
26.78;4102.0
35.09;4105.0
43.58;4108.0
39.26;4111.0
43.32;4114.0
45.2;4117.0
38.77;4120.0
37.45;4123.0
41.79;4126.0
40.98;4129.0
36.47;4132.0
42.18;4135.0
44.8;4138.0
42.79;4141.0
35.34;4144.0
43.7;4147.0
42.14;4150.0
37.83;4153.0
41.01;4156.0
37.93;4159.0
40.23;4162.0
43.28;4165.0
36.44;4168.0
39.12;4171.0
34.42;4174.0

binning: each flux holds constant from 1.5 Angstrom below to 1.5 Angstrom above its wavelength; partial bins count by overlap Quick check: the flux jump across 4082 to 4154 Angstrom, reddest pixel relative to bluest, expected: 1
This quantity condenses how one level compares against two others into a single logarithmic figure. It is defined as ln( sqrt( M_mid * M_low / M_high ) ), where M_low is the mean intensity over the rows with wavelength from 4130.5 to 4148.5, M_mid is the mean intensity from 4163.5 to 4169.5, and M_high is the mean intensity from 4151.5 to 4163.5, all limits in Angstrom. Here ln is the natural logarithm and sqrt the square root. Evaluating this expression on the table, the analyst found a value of 1.86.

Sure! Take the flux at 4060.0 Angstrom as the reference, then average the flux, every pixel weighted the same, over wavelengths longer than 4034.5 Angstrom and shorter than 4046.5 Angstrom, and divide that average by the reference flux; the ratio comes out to 0.99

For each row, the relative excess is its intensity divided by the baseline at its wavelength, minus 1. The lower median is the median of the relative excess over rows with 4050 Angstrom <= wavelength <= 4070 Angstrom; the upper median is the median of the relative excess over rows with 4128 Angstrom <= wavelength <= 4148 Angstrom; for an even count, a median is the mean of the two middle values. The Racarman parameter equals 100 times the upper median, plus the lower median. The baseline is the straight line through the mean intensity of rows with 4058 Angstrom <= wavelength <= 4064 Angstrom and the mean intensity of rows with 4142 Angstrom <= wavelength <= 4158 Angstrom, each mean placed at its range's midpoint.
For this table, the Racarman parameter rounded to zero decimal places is 7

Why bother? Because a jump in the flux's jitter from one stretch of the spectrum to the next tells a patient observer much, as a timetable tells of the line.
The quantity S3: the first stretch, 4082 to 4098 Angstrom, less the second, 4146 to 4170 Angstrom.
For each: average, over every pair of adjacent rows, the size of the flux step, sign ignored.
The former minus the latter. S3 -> -0.2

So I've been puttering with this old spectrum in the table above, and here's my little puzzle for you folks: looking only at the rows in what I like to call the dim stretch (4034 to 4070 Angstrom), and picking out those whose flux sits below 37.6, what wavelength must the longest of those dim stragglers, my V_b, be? 4066.0 Angstrom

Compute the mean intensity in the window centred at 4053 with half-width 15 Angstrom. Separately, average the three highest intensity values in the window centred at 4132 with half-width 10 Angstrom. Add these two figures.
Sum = 81.0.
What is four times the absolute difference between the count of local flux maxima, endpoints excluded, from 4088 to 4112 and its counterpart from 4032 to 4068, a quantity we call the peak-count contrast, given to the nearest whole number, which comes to 12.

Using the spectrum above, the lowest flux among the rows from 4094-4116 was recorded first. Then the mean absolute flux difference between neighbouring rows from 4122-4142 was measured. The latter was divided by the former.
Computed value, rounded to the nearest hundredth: 0.12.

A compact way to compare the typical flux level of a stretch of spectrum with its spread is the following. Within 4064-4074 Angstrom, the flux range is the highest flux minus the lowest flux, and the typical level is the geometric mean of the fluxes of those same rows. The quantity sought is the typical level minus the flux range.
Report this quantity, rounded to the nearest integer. 32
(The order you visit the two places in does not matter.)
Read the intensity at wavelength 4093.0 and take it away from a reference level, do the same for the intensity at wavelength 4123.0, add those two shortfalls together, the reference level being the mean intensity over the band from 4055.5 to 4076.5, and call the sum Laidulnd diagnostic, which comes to -6.5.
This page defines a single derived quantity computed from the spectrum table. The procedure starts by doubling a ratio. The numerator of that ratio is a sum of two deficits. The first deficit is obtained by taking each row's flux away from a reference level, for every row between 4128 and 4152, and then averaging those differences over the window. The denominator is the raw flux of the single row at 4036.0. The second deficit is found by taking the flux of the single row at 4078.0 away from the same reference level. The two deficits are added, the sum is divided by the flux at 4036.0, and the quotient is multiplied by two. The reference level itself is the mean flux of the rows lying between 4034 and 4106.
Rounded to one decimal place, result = 0.1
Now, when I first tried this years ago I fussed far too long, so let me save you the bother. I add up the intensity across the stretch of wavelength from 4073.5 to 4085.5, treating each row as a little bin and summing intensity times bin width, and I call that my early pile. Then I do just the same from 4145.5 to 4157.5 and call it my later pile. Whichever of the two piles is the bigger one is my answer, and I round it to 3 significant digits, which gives 494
